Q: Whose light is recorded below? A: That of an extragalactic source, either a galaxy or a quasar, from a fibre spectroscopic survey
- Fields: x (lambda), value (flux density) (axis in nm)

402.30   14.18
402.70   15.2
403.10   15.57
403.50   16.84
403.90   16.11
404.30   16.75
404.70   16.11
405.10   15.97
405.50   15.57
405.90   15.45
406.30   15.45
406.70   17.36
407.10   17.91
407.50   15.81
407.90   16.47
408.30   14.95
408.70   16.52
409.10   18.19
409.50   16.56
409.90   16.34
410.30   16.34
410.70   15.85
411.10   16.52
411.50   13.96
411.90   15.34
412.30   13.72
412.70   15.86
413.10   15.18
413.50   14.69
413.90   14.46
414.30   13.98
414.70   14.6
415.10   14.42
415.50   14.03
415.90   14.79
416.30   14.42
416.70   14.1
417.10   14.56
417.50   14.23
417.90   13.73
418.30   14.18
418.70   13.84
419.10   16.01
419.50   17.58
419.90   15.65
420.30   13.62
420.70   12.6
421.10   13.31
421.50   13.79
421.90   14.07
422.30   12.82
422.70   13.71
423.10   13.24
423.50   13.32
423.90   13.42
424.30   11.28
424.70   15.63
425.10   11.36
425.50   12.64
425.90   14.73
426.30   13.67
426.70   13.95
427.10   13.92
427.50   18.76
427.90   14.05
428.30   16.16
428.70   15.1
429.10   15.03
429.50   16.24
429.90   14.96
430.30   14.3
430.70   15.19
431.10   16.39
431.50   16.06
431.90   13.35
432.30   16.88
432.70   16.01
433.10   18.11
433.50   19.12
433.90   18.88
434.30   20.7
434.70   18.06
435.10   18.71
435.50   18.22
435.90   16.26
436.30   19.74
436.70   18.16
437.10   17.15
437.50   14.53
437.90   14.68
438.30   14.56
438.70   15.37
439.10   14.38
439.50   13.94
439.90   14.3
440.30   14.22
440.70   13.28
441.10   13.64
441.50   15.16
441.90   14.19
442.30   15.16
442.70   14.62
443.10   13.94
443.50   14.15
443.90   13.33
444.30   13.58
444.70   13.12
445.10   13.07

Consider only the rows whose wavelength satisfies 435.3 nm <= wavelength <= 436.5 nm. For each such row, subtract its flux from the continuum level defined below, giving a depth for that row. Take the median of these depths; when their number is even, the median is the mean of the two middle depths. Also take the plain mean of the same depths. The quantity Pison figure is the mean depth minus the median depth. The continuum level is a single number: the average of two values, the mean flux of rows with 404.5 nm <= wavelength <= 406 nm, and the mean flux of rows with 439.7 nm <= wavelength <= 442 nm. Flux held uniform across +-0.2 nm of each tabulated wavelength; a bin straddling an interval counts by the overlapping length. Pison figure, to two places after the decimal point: 0.15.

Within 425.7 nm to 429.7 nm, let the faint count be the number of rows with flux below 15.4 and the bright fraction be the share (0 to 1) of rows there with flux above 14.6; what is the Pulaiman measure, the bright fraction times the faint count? 4.2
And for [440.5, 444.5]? 3.0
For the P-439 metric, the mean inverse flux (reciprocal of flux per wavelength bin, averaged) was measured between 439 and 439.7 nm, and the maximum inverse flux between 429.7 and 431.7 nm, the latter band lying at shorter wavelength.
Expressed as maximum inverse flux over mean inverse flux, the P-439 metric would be 0.99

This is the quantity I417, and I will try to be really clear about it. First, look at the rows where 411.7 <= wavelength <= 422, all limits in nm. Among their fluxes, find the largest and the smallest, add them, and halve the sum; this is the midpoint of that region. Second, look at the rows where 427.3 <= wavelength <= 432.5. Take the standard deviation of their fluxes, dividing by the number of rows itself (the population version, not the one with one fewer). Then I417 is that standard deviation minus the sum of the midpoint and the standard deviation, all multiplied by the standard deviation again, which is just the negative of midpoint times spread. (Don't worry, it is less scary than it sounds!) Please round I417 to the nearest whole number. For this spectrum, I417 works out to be -20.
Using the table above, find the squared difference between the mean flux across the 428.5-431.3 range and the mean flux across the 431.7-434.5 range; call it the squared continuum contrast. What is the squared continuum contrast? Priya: 5.1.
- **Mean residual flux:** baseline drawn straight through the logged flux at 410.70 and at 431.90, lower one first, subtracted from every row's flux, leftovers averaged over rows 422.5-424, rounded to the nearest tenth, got -0.9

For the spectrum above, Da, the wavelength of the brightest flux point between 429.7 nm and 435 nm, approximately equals 434.30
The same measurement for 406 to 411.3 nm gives 409.10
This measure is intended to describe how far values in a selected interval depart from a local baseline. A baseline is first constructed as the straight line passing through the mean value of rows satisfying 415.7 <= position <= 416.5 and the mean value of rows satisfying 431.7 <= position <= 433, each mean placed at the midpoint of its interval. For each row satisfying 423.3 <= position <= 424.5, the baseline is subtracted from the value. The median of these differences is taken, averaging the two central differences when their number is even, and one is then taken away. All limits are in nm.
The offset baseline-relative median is -2.7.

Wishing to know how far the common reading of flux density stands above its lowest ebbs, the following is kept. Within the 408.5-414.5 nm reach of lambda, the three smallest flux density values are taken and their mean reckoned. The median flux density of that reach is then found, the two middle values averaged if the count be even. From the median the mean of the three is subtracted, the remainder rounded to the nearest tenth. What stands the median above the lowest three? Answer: 2.0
